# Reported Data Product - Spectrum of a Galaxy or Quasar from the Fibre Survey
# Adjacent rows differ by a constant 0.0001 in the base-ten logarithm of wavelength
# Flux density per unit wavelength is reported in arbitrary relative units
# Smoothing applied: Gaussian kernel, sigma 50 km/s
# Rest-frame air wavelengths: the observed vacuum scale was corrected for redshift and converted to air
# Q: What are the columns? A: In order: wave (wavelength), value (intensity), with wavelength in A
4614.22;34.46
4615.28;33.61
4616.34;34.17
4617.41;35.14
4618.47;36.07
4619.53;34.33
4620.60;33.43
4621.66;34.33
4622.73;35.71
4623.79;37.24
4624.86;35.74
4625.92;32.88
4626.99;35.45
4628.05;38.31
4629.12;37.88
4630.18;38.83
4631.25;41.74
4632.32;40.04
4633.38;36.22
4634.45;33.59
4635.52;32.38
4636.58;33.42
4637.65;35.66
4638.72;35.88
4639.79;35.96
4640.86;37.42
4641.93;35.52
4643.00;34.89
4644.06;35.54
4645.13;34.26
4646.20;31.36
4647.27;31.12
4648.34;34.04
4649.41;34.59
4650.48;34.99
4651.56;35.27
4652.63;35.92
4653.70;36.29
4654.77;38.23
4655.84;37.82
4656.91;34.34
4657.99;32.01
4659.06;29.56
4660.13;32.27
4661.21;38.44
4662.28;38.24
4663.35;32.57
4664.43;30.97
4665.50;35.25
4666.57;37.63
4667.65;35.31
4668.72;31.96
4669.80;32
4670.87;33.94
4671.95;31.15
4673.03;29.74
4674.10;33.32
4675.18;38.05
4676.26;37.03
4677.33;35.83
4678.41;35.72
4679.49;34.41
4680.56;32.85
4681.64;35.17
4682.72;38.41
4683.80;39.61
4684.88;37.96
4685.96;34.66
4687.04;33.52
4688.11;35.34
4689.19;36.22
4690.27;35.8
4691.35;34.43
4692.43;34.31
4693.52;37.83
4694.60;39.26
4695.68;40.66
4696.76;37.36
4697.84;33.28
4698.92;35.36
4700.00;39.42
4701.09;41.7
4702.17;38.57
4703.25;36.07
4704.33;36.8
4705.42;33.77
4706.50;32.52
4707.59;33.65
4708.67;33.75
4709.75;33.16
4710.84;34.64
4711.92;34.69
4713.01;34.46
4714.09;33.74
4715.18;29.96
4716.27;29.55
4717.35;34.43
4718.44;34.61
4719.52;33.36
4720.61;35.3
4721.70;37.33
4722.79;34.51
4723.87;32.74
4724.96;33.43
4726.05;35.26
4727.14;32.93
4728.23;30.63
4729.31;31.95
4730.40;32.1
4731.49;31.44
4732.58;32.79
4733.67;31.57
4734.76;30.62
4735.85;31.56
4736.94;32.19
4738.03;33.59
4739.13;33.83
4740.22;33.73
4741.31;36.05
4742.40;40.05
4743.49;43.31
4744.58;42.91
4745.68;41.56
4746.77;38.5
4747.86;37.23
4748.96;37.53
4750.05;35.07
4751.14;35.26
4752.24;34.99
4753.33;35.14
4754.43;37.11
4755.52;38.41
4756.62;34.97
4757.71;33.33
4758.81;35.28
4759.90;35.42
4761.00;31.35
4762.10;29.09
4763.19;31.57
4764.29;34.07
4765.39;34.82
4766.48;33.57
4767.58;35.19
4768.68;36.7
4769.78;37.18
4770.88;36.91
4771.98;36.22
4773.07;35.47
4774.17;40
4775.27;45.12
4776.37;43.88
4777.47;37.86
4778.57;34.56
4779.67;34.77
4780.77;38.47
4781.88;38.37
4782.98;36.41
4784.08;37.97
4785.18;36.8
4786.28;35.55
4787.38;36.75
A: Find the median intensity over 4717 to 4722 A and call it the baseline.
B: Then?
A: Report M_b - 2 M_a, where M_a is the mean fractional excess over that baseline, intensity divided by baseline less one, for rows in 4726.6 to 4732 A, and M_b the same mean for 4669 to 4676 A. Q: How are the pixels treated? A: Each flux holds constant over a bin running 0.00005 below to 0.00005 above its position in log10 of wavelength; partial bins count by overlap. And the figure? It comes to 0.12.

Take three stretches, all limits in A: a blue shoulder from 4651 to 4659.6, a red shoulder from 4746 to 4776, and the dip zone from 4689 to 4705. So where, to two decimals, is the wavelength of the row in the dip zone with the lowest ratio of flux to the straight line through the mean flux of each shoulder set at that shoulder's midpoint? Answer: 4697.84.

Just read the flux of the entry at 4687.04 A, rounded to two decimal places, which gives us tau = 33.52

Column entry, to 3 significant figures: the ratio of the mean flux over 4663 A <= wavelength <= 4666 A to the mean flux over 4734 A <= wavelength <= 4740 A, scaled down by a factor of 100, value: 0.0102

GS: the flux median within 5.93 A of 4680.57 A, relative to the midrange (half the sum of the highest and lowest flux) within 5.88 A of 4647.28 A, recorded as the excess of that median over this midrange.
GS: 2.3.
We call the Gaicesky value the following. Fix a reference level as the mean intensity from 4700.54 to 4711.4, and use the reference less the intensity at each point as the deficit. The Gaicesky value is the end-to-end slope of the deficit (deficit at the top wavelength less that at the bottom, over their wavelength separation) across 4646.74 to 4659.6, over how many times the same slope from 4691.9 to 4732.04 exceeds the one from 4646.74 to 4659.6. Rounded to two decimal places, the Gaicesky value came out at 0.24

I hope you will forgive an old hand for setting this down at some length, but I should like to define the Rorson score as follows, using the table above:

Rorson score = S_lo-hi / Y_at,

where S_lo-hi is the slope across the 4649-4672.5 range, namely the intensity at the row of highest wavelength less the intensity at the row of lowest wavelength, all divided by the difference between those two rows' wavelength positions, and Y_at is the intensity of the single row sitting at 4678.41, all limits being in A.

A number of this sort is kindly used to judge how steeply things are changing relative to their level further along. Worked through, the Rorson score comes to -0.0043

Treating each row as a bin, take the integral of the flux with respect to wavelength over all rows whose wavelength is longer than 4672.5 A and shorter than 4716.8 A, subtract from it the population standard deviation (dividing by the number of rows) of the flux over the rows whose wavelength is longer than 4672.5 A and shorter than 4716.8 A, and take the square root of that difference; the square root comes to 40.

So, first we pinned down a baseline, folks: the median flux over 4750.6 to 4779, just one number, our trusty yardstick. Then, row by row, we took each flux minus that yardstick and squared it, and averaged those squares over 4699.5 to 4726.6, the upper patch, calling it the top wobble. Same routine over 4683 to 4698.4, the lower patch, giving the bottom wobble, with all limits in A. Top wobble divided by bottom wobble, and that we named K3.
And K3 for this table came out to 1.1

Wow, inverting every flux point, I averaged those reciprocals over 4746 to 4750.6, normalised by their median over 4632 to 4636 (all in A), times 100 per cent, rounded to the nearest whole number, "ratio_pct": 94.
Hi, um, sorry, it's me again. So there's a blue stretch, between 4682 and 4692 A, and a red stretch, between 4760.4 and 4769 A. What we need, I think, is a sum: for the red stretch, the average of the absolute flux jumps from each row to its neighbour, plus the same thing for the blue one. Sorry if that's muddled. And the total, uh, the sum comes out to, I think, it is 3.2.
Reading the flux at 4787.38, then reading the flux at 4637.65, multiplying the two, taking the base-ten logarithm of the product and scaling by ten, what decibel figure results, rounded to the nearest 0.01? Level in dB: 31.17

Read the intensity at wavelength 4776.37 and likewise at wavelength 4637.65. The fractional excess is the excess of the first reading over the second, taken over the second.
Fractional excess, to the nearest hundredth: 0.23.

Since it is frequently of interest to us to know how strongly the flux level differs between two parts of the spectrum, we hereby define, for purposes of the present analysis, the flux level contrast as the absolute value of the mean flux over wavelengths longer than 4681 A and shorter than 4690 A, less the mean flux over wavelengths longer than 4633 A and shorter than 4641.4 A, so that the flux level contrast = 1.3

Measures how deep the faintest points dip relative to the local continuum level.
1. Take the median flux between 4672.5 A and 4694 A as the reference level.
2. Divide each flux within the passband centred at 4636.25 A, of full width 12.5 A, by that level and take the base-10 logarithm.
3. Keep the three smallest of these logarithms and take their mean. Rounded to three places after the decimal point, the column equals -0.030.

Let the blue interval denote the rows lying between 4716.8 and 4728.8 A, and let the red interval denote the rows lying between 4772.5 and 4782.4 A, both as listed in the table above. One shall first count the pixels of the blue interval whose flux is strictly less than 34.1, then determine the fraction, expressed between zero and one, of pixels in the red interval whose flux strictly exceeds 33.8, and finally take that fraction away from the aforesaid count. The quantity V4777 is 4.0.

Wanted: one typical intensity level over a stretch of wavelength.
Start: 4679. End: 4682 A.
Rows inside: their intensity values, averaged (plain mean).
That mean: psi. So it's 34.1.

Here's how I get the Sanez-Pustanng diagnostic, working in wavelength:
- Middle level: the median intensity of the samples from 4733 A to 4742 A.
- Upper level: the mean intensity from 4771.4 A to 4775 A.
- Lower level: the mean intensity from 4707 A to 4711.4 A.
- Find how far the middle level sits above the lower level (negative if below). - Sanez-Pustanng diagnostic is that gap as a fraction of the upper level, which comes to -0.02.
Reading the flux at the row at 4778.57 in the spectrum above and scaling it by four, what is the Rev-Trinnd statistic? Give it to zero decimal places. 138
